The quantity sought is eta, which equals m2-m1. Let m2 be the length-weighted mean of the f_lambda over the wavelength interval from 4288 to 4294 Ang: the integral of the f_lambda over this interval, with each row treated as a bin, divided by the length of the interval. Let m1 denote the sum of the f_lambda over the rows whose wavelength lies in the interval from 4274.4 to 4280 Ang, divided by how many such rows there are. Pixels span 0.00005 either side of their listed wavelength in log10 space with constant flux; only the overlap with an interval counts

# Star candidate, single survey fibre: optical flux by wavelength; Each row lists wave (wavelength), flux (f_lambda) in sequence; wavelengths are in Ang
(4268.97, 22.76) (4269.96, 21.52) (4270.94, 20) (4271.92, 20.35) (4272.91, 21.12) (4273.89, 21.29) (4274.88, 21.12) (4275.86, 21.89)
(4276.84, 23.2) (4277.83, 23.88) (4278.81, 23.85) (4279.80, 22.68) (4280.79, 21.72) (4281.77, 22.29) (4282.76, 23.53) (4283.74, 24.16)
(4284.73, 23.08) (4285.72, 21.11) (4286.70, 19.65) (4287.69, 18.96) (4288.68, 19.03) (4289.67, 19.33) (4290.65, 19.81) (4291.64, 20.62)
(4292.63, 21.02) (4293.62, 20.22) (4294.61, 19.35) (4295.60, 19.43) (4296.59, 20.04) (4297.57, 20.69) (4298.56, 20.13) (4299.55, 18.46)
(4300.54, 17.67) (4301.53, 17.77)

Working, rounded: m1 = 22.8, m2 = 20.0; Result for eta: -2.8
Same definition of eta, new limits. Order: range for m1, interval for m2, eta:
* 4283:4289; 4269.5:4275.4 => -0.1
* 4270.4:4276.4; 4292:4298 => -0.8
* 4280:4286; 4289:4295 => -2.6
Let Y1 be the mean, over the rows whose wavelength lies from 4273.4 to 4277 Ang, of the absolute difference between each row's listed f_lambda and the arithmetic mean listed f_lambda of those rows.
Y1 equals 0.67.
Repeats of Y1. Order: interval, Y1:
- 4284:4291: 1.12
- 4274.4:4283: 0.83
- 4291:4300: 0.61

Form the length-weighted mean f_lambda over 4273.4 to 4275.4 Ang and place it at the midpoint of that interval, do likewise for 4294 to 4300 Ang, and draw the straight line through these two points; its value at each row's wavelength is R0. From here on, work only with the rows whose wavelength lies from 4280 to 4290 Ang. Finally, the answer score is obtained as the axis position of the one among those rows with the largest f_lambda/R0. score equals 4283.74 Ang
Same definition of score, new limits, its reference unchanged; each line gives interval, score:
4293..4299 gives 4297.57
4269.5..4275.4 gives 4273.89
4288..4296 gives 4292.63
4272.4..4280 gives 4278.81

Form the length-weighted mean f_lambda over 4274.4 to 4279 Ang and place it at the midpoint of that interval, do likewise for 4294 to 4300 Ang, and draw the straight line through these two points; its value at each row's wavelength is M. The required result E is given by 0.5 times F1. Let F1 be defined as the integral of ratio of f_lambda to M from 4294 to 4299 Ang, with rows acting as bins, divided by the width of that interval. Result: 0.50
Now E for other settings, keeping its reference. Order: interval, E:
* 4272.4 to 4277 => 0.47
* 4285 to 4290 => 0.47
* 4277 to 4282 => 0.51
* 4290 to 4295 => 0.50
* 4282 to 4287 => 0.52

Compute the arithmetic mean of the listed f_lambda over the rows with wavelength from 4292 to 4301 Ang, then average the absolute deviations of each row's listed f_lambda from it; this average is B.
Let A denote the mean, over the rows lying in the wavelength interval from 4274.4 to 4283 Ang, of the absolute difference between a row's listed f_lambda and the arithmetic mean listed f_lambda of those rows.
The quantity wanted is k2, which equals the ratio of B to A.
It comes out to 1.01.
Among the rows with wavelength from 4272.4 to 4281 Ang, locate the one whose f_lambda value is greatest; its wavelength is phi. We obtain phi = 4277.83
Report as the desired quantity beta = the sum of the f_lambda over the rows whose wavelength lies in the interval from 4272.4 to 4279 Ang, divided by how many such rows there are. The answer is 22.3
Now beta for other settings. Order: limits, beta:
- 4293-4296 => 19.7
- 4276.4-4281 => 23.1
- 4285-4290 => 19.6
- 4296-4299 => 20.3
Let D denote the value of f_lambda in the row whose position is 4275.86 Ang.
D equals 21.89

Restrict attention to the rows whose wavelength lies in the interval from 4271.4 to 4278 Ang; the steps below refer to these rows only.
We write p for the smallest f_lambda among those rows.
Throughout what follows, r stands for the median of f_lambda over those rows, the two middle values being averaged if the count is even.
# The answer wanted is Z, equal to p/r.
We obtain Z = 0.956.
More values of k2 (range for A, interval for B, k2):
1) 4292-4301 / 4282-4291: 2.14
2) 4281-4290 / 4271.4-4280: 0.62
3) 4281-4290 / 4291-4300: 0.34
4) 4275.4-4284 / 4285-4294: 0.88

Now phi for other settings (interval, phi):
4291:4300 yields 4292.63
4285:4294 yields 4285.72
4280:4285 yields 4283.74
